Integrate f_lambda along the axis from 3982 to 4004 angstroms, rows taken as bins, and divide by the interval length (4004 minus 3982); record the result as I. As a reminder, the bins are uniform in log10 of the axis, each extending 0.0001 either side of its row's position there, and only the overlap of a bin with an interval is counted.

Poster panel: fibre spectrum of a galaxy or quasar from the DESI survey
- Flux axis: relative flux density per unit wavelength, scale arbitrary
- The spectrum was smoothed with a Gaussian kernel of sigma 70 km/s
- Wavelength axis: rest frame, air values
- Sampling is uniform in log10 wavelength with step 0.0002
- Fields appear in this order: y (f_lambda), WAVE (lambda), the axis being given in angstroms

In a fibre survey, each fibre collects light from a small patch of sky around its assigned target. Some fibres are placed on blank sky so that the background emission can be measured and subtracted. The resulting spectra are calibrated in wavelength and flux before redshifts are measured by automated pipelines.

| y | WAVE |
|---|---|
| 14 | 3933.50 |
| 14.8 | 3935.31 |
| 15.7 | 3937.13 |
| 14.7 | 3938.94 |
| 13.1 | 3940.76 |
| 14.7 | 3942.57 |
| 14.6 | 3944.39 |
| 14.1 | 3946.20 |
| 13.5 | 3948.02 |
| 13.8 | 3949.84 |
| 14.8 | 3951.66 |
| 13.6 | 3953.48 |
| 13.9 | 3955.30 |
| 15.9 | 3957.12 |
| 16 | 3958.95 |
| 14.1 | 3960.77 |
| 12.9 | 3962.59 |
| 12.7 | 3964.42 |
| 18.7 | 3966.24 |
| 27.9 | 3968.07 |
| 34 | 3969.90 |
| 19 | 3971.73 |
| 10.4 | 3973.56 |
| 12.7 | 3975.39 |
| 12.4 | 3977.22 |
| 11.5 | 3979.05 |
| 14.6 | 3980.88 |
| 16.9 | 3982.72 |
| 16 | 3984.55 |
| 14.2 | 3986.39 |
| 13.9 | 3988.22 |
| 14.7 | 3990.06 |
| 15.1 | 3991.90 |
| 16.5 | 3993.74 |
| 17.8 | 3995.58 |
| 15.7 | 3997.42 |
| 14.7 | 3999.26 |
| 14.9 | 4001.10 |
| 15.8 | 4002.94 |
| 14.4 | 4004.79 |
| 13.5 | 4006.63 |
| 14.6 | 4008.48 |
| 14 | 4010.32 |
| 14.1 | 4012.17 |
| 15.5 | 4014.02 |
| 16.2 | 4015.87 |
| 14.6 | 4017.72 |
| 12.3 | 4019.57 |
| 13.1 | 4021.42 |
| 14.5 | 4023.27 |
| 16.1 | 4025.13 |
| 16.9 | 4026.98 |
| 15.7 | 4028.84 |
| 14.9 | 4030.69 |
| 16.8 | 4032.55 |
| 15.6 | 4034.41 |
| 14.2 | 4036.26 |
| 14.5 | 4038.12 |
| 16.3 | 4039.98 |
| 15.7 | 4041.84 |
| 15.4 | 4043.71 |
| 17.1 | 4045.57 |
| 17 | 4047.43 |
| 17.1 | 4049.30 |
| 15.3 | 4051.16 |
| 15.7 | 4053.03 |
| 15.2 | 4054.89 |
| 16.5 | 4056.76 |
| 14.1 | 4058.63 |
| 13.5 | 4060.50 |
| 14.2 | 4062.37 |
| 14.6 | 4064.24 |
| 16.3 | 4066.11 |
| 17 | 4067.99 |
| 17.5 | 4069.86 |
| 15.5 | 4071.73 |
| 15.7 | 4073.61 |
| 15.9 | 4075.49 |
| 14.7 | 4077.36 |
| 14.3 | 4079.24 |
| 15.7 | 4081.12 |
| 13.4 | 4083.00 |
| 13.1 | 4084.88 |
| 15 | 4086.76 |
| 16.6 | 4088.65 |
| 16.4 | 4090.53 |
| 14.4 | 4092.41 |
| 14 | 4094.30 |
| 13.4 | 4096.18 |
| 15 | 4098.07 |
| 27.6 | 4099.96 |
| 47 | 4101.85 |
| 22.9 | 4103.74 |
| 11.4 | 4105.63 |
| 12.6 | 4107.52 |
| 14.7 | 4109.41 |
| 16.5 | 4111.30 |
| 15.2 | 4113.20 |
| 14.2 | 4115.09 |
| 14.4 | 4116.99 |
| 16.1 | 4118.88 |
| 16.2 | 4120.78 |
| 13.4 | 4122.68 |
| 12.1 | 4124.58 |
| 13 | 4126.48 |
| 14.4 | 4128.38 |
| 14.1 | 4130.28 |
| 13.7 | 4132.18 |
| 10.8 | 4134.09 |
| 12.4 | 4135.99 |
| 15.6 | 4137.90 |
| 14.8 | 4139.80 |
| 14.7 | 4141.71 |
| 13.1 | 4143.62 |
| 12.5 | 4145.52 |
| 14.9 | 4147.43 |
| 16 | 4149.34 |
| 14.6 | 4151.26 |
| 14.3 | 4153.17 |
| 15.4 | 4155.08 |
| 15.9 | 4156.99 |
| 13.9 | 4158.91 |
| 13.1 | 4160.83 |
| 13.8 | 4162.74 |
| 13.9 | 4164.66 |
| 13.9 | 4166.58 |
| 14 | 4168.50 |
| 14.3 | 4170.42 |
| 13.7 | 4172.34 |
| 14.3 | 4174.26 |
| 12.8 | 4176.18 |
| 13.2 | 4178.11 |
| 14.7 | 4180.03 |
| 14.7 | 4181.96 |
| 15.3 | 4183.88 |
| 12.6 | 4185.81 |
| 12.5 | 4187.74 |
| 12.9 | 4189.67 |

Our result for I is 15.5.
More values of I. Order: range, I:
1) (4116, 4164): 14.1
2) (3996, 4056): 15.3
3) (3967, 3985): 17.6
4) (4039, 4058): 16.1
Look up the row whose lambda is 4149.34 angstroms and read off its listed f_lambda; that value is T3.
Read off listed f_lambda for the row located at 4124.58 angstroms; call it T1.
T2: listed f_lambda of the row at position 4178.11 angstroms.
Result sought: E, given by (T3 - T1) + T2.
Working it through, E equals 17.1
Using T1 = 12.1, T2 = 13.2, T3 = 16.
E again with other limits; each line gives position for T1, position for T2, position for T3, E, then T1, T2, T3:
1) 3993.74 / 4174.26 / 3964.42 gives 10.5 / 16.5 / 14.3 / 12.7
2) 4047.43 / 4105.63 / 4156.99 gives 10.3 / 17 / 11.4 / 15.9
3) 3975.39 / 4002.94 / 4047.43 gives 20.1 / 12.7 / 15.8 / 17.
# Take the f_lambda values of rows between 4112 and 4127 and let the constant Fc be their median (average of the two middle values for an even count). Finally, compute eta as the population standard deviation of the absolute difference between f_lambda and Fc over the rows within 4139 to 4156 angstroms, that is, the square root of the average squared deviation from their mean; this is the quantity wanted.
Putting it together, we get 0.60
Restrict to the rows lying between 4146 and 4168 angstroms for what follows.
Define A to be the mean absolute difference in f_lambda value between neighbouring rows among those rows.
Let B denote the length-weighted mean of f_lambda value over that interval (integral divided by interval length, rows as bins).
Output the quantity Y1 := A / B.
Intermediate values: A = 0.8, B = 14.5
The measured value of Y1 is 0.055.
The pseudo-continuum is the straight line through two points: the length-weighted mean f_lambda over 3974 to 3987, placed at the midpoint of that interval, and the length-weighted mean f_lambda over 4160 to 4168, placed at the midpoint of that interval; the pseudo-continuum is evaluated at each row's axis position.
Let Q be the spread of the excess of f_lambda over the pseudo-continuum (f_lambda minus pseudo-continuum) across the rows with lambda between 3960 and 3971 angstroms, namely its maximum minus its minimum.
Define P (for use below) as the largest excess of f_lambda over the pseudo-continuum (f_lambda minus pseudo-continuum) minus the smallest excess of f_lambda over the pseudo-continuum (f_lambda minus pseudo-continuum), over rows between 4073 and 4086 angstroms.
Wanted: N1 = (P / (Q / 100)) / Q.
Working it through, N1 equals 1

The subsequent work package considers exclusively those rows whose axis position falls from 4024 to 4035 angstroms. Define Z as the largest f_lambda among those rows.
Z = 16.9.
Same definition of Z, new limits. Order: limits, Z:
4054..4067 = 16.5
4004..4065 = 17.1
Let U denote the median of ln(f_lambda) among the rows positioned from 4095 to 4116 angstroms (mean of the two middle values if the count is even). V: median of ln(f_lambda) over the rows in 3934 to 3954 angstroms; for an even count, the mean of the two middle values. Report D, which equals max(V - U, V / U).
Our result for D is 0.99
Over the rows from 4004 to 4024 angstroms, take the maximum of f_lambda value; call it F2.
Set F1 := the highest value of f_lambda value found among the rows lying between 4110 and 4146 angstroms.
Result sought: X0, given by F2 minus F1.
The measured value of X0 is 0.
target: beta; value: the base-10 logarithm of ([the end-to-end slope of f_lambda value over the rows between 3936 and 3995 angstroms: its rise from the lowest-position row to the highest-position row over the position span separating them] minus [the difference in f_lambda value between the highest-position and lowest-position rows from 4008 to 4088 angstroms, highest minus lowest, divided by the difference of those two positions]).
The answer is -2.04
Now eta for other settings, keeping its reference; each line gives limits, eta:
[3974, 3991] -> 0.98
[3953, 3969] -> 3.97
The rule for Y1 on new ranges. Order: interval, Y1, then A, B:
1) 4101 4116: 0.321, 6.1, 19.1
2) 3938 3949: 0.062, 0.9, 14.1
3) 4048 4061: 0.076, 1.2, 15.4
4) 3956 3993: 0.200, 3.2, 16.2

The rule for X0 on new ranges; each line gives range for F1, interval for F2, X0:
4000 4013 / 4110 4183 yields 1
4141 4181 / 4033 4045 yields 0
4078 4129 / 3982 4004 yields -29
